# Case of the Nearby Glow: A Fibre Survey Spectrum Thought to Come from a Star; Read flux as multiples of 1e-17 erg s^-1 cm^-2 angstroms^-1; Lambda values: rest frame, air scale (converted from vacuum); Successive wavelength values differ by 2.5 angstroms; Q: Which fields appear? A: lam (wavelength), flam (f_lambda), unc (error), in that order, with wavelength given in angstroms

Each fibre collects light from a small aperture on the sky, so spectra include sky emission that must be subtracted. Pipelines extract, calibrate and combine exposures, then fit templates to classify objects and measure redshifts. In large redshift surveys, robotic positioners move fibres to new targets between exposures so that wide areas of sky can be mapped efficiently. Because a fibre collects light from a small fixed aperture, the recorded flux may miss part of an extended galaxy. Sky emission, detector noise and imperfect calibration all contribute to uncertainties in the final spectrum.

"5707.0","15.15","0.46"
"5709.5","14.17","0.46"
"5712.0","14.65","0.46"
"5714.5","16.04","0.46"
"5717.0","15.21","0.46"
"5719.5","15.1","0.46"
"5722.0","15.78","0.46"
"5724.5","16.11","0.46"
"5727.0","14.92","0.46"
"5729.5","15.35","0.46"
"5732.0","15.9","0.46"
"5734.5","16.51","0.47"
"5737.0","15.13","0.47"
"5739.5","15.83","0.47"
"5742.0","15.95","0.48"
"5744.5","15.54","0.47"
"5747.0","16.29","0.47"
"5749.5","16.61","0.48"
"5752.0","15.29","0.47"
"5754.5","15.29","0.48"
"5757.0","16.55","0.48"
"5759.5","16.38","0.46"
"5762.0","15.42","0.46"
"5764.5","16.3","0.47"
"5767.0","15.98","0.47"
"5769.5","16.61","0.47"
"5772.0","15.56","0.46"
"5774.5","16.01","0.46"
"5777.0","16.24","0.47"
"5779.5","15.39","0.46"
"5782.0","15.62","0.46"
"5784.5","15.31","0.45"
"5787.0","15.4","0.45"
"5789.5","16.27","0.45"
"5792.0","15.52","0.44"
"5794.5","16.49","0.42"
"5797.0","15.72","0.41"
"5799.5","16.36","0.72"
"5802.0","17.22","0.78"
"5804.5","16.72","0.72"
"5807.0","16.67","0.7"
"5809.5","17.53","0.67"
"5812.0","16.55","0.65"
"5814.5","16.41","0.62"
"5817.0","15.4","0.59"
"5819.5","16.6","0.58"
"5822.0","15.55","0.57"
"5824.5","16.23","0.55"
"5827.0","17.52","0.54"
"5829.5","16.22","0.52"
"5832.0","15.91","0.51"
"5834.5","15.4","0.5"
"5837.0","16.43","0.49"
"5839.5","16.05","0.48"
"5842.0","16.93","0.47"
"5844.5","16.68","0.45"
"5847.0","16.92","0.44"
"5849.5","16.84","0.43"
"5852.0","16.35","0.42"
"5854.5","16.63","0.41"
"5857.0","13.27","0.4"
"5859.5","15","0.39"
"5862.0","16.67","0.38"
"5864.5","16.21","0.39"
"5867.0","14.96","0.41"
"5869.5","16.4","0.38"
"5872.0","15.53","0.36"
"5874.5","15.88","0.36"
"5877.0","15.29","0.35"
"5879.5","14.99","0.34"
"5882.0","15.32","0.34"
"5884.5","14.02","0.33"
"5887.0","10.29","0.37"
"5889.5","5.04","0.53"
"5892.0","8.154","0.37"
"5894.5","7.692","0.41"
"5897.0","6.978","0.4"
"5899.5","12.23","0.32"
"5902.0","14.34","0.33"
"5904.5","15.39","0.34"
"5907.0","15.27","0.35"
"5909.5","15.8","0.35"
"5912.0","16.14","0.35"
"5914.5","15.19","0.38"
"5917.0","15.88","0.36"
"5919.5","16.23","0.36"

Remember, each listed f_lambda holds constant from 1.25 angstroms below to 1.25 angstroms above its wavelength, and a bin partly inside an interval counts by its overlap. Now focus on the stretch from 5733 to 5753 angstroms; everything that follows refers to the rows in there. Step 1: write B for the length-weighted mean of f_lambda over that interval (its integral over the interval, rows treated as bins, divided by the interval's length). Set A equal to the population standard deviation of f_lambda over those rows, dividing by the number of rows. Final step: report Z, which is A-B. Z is -15.4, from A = 0.52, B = 15.9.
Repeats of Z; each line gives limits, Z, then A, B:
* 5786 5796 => -15.5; 0.47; 15.9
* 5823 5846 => -15.8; 0.58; 16.4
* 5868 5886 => -14.6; 0.69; 15.3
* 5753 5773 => -15.5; 0.49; 16.0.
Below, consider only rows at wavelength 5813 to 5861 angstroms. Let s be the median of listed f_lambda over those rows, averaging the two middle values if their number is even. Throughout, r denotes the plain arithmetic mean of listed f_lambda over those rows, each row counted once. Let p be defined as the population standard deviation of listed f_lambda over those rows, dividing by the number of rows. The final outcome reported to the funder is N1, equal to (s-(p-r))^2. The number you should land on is 996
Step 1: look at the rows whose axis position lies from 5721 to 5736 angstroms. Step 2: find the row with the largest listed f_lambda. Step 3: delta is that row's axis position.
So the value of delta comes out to 5734.5 angstroms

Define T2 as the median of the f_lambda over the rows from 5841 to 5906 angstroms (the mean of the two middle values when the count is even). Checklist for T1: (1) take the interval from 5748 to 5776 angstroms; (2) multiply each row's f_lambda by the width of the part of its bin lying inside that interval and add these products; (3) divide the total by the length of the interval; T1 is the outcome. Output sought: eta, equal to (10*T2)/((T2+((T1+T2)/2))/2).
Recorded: 9.9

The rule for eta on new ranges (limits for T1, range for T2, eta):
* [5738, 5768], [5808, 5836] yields 10.0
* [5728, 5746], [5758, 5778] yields 10.1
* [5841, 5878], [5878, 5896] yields 8.8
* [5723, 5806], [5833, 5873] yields 10.1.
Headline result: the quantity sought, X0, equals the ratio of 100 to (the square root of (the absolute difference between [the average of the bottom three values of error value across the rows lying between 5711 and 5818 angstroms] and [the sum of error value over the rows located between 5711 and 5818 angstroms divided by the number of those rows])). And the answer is 356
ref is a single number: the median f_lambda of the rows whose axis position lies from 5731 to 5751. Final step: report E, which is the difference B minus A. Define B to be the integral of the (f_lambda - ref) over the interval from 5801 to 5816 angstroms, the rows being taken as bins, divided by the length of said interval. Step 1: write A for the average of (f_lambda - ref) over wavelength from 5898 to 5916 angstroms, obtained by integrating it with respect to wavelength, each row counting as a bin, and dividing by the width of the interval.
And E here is 2.0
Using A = -1.1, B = 0.9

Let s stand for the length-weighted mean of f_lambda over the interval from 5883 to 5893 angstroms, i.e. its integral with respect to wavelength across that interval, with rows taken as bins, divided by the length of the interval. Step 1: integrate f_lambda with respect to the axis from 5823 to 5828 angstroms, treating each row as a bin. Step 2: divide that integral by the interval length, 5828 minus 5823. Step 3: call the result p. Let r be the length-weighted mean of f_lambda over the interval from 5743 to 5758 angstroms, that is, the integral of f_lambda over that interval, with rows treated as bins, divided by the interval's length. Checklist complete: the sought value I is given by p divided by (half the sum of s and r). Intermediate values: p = 16.8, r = 15.9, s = 9.6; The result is 1.32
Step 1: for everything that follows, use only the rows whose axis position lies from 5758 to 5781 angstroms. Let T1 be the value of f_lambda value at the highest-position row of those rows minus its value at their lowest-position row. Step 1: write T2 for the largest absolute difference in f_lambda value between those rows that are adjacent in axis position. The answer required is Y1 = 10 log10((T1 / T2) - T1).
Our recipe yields -13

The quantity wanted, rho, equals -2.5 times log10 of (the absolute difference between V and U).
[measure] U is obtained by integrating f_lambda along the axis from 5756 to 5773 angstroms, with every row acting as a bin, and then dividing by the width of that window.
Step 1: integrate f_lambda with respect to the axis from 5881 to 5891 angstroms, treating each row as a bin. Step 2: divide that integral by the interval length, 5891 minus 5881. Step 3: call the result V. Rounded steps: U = 16.12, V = 11.0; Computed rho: -1.8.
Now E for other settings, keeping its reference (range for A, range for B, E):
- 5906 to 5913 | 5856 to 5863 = -0.8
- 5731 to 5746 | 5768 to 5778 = 0.3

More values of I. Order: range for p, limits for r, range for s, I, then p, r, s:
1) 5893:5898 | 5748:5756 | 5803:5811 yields 0.45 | 7.4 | 15.8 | 17.0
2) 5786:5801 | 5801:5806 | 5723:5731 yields 0.99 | 16.0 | 16.9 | 15.5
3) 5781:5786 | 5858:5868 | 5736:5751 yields 0.98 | 15.5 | 15.7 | 15.9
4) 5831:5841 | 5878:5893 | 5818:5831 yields 1.15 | 16.0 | 11.4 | 16.4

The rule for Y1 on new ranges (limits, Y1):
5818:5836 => -6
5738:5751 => -6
